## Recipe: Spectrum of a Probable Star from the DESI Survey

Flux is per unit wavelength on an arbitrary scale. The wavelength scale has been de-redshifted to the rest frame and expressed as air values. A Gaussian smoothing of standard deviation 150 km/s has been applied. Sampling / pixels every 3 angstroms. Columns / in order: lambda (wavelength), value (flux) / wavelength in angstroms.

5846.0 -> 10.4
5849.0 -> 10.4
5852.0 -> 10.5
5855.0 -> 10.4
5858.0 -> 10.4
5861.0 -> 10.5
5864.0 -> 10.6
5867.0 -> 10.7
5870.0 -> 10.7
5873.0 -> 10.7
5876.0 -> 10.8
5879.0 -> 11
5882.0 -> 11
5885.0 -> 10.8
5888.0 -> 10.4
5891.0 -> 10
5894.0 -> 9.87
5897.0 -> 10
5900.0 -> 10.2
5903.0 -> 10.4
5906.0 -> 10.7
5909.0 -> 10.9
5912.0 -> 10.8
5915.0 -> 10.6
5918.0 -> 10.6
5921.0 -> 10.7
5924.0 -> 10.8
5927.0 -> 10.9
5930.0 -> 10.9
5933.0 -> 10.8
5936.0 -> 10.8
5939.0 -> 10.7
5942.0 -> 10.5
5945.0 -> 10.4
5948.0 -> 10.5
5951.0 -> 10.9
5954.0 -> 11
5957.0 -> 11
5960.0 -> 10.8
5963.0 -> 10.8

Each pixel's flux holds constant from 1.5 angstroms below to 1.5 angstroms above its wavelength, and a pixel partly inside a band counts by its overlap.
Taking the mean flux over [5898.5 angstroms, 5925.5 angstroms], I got 10.6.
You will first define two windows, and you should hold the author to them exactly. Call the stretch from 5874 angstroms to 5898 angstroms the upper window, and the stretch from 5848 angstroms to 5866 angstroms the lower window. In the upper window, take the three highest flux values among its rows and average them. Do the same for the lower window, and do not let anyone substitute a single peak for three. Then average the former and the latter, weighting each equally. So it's 10.7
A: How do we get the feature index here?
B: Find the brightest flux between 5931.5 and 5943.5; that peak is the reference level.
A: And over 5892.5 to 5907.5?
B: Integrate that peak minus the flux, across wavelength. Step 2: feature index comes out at 8.49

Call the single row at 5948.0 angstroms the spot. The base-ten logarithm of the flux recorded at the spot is 1.021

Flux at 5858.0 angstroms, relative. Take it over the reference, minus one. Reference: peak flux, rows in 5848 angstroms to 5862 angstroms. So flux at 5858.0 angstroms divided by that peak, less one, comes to -0.010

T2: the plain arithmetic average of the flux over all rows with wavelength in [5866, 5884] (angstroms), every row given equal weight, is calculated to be 10.8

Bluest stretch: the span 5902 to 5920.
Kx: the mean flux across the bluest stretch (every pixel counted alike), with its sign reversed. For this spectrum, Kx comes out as -10.7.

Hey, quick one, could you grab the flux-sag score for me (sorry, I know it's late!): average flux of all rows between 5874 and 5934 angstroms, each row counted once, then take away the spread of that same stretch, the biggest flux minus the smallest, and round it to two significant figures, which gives 9.5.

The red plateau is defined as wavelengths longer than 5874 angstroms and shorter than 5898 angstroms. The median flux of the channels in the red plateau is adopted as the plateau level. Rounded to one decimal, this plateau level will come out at 10.6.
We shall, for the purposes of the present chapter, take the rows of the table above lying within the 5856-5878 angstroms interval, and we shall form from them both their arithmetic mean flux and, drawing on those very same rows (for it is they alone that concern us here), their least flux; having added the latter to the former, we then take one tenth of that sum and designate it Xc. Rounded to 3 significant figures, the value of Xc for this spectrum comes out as 2.10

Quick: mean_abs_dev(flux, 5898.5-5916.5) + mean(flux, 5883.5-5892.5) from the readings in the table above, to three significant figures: 10.6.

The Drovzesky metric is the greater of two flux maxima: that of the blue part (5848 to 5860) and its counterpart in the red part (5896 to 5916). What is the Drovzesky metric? 10.90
